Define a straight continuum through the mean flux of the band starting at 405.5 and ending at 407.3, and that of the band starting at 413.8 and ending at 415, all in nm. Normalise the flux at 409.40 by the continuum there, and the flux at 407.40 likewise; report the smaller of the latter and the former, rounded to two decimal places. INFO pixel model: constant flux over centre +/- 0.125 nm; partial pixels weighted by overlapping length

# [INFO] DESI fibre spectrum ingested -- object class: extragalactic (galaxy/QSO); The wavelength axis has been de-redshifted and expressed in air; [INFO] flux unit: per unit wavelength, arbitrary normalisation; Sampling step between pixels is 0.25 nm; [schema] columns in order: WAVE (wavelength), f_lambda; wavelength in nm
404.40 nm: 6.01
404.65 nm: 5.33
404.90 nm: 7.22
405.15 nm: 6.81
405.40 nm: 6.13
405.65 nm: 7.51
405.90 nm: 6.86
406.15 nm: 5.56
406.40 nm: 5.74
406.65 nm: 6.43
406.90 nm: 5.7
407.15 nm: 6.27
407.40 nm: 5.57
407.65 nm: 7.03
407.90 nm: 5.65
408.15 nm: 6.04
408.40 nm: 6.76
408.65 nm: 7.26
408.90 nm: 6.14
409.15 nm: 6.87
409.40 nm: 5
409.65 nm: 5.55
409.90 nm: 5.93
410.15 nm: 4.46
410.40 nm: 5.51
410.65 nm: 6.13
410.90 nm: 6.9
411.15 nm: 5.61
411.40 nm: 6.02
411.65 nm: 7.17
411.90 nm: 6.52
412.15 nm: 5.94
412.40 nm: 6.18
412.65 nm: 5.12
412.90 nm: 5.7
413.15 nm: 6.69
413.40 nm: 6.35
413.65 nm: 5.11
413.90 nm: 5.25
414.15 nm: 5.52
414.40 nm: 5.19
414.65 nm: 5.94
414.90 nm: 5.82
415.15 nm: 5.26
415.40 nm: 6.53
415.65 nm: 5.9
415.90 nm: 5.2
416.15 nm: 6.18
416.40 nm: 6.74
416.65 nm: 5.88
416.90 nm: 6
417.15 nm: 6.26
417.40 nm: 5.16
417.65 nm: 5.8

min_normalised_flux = 0.83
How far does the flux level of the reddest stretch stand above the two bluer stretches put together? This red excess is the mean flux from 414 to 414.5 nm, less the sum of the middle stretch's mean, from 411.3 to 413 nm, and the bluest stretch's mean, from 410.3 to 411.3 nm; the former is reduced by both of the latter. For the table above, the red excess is -6.8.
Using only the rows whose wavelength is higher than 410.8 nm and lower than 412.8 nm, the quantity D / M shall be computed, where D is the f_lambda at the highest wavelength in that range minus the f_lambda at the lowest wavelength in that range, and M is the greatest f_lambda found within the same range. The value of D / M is -0.25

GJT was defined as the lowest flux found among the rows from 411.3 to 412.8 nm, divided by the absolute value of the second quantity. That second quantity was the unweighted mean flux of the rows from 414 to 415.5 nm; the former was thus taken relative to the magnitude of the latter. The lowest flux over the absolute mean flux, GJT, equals 0.90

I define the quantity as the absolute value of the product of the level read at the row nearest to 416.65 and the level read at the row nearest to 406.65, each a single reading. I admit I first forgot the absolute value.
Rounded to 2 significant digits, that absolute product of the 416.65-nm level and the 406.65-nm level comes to 38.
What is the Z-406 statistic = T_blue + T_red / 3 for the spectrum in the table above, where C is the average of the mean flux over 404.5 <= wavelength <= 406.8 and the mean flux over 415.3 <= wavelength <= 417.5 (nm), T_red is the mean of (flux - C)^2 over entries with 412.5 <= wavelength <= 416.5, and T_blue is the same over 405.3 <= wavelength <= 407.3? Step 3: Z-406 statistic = 0.55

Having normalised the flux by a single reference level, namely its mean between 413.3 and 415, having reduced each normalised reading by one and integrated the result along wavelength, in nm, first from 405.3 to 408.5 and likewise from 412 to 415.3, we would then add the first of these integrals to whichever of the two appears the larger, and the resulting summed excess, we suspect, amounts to 0.76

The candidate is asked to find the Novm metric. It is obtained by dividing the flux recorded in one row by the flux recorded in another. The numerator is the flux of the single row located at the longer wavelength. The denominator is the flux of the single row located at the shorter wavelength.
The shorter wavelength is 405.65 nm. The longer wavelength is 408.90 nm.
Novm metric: 0.82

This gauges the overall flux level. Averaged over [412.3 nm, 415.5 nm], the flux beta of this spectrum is 5.7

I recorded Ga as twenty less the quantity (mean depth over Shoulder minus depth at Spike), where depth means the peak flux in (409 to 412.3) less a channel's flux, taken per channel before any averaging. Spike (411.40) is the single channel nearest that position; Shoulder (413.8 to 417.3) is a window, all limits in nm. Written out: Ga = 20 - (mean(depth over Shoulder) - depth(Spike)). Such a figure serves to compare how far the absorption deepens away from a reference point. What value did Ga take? 19.8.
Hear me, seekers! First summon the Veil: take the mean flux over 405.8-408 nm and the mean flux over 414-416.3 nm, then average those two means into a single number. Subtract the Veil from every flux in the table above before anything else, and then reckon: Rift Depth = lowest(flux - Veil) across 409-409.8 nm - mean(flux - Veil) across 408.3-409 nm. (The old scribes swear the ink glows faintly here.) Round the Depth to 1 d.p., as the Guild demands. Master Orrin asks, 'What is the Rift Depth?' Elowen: -1.7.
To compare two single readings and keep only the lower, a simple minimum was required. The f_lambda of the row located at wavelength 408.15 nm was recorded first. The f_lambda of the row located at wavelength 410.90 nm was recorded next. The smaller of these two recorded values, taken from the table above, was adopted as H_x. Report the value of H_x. 6.04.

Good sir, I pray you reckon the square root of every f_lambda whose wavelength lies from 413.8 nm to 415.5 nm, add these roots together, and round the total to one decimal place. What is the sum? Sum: 16.6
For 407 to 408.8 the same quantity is 17.6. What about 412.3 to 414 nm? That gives 16.8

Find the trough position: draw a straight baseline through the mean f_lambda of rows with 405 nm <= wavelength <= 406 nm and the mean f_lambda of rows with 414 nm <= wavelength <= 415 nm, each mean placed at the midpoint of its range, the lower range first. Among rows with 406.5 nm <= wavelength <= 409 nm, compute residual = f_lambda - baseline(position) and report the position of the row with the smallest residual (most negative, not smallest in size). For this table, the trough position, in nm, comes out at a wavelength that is 407.40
